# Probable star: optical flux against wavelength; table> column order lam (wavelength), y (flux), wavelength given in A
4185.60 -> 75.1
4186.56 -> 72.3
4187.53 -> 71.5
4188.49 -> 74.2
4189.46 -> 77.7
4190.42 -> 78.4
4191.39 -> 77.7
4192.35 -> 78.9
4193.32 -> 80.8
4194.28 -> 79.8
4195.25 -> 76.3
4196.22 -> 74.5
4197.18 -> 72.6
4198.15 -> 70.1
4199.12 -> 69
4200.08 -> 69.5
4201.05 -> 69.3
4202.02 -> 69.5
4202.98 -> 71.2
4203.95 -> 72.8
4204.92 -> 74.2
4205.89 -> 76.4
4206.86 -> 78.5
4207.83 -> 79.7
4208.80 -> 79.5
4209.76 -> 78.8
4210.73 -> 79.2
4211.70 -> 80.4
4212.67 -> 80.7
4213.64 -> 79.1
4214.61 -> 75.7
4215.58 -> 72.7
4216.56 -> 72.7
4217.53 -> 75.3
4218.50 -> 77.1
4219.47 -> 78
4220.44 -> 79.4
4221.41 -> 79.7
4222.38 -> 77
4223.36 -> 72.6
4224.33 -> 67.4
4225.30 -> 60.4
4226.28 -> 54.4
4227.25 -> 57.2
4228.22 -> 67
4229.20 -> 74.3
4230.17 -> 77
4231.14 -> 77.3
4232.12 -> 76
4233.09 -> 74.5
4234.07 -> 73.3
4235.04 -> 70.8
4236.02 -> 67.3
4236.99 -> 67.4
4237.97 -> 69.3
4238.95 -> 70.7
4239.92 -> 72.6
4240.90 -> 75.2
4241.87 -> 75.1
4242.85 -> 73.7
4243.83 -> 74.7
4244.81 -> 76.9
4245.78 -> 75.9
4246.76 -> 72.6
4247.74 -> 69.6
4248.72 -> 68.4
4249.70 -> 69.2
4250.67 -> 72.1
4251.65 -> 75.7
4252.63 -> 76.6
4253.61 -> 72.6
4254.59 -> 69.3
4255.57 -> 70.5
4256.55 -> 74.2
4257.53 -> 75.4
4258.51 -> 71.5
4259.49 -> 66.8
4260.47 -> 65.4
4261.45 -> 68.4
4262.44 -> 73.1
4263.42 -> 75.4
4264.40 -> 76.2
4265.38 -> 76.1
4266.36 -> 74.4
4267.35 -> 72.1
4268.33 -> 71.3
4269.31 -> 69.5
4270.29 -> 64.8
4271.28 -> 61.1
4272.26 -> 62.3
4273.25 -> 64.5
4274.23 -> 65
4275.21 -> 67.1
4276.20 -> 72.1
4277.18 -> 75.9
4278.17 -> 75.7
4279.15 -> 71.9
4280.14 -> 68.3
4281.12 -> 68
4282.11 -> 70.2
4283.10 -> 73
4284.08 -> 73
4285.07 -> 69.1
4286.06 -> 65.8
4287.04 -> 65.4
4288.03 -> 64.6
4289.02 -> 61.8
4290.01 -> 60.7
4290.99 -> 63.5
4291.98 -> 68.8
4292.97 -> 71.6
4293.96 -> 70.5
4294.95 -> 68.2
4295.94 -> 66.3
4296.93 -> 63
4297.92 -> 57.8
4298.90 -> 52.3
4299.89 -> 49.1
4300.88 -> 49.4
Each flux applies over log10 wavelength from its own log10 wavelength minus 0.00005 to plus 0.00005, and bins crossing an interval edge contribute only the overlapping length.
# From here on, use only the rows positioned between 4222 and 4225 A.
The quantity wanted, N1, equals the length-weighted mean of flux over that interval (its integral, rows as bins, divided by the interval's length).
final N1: 71.4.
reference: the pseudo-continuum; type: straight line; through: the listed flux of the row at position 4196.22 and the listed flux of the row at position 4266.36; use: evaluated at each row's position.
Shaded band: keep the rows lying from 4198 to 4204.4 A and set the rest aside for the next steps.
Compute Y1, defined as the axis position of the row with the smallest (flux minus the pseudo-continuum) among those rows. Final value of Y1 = 4199.12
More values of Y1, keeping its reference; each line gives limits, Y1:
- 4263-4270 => 4269.31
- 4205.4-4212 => 4205.89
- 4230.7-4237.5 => 4236.02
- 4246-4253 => 4248.72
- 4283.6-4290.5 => 4290.01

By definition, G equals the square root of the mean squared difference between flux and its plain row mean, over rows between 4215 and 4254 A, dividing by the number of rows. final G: 5.5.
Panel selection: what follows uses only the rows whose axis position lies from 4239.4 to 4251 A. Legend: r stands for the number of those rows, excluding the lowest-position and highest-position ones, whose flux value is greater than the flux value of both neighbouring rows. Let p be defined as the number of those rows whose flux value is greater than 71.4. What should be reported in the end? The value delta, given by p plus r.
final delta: 11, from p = 9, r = 2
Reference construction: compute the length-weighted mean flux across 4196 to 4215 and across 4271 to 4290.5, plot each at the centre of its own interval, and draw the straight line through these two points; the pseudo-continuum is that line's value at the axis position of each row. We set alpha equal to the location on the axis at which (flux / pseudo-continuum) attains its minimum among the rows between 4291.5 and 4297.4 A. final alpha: 4296.93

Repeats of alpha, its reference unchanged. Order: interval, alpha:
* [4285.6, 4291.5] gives 4290.01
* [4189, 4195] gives 4189.46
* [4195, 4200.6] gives 4199.12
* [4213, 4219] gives 4215.58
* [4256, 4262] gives 4260.47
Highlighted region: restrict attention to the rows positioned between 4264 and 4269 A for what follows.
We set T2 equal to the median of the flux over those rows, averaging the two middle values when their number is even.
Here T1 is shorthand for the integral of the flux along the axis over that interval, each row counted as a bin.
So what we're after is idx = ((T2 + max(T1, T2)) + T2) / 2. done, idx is 259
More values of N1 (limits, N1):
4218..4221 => 78.4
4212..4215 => 78.7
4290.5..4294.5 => 68.6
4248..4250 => 68.7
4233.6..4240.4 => 70.2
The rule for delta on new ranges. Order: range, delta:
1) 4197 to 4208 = 7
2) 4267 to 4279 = 5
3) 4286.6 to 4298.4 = 2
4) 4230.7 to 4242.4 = 8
